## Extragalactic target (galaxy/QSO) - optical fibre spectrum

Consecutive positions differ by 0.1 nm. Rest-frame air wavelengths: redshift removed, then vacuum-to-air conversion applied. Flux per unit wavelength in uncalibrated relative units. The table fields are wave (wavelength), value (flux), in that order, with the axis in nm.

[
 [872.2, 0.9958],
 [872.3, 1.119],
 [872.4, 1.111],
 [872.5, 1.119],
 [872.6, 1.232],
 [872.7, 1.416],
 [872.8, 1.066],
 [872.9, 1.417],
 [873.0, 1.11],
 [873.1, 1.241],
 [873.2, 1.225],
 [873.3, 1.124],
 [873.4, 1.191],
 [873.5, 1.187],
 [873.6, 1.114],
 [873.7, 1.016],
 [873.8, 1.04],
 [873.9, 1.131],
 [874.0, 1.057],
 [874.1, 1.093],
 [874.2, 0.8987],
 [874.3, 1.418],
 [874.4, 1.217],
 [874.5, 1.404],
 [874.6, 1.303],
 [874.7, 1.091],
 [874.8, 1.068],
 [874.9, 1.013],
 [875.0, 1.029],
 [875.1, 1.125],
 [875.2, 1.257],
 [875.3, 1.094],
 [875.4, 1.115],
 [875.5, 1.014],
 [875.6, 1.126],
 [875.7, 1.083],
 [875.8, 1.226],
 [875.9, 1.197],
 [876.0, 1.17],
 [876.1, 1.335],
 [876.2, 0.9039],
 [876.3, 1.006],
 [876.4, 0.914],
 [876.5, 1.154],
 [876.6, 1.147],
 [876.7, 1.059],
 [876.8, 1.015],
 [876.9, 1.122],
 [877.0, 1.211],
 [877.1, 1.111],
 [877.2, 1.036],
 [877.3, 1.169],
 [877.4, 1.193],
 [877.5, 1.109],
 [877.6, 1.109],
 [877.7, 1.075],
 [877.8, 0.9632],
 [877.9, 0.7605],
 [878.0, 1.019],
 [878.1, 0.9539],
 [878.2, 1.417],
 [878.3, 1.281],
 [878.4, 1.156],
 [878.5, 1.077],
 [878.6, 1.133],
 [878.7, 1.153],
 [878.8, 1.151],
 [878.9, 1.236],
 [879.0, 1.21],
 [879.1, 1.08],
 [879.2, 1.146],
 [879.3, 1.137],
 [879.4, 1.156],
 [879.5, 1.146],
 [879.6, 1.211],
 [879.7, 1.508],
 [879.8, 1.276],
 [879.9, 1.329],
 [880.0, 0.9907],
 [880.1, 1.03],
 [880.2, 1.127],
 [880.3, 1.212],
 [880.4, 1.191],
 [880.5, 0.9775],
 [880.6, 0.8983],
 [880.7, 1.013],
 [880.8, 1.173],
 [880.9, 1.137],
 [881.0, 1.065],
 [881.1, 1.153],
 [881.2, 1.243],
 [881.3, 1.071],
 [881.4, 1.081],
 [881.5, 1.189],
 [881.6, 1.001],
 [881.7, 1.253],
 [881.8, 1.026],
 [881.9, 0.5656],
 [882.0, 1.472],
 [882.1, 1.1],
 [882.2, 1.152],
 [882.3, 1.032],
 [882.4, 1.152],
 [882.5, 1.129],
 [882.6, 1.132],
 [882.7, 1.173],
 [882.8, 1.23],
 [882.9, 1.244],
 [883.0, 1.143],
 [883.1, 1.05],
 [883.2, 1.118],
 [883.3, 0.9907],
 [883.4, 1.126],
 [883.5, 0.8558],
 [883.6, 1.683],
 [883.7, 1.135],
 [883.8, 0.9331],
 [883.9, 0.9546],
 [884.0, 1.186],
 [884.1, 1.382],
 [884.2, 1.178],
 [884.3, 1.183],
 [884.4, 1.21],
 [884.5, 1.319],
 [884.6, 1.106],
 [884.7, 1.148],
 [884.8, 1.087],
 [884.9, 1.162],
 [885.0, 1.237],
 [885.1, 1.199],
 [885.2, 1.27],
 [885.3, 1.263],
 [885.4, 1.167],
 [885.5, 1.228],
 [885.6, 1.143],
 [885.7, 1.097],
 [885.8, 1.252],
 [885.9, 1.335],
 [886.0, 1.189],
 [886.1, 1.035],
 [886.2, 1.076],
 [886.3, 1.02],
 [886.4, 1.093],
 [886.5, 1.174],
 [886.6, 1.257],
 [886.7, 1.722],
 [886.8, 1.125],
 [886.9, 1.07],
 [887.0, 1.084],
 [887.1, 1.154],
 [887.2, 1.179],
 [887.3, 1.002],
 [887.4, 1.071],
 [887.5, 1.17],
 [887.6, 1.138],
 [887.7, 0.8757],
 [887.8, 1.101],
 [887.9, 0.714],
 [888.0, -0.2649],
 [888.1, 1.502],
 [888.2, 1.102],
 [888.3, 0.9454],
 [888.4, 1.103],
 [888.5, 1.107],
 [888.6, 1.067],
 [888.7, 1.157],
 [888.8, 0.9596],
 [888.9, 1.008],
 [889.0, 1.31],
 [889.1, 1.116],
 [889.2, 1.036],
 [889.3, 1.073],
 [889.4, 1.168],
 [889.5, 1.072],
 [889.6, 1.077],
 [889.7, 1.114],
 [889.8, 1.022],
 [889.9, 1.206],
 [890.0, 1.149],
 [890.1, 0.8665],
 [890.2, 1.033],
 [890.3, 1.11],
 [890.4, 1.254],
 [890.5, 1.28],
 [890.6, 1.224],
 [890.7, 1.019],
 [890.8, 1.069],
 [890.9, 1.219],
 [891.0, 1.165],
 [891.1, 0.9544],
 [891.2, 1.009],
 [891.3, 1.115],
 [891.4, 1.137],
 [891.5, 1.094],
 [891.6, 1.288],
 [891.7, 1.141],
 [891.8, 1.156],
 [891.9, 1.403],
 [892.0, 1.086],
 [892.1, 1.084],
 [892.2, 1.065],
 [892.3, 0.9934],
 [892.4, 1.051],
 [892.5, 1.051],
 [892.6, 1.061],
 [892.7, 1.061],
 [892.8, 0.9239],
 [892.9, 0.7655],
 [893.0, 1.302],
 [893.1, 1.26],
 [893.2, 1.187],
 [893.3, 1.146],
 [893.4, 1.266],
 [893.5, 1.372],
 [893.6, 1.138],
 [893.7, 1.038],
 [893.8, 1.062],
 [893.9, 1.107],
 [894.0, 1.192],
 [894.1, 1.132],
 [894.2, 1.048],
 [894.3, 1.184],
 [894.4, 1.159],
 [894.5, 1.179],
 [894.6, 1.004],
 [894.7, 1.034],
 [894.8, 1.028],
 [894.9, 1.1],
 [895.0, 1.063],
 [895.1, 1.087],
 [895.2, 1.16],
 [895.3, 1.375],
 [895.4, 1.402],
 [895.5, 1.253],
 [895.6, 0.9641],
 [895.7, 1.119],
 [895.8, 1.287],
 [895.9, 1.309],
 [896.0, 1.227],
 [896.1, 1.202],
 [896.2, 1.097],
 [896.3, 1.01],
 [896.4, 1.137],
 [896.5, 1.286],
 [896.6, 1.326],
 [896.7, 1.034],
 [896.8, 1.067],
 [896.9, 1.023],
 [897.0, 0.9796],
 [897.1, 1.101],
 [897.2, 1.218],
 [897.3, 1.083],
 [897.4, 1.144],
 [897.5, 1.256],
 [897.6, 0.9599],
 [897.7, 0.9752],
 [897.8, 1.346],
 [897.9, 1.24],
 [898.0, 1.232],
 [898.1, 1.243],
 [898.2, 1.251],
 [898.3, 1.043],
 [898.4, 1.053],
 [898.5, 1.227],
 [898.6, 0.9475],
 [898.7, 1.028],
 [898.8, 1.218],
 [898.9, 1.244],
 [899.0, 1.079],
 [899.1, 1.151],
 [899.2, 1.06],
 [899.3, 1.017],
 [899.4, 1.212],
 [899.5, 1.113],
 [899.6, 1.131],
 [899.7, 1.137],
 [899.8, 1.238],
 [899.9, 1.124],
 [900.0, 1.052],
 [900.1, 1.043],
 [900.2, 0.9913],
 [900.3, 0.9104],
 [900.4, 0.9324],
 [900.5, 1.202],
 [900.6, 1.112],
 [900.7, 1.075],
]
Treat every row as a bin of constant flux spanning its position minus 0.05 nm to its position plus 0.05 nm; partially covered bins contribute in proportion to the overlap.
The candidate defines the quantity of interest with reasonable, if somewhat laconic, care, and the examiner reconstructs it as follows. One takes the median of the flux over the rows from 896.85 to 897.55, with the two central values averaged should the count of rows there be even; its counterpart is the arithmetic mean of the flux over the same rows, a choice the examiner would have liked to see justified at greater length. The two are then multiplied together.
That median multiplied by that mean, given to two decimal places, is 1.23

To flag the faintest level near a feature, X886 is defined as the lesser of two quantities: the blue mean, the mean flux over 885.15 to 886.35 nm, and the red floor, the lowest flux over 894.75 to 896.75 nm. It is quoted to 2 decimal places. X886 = 0.96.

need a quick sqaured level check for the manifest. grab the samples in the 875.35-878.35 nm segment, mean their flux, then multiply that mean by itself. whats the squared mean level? 1.21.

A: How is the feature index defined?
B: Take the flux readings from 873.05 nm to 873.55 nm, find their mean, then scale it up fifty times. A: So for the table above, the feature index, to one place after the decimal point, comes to 59.7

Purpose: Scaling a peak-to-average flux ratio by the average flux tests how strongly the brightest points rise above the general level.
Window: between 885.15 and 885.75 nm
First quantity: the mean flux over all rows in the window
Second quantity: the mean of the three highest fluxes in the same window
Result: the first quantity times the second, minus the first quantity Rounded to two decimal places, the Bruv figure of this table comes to 0.30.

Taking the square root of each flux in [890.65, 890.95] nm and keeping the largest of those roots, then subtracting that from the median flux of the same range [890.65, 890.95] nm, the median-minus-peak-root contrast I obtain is -0.04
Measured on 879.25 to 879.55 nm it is 0.07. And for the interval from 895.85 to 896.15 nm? 0.08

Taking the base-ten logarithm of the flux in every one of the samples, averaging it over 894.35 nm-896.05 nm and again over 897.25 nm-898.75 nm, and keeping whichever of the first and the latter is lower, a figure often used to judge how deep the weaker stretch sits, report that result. 0.0524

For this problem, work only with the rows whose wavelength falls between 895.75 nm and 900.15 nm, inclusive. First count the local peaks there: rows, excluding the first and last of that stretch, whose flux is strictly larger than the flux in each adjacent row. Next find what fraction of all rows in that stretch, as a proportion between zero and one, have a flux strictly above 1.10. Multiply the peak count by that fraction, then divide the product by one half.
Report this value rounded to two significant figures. 14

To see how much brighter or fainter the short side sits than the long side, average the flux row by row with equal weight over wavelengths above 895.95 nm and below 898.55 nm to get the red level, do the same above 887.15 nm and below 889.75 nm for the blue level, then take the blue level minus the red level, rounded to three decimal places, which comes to -0.110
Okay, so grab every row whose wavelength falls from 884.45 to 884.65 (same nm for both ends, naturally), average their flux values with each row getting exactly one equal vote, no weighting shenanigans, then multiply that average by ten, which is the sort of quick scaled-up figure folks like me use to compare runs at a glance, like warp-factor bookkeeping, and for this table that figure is 12.1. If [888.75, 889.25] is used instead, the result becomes 10.9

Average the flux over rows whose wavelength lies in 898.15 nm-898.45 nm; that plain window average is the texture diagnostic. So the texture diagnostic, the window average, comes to 1.12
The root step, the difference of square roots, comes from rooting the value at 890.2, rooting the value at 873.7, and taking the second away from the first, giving 0.01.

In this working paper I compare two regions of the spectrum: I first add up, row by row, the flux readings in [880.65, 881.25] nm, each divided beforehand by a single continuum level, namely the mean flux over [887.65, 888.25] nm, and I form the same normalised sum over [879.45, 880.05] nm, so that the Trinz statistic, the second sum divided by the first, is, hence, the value 1.10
